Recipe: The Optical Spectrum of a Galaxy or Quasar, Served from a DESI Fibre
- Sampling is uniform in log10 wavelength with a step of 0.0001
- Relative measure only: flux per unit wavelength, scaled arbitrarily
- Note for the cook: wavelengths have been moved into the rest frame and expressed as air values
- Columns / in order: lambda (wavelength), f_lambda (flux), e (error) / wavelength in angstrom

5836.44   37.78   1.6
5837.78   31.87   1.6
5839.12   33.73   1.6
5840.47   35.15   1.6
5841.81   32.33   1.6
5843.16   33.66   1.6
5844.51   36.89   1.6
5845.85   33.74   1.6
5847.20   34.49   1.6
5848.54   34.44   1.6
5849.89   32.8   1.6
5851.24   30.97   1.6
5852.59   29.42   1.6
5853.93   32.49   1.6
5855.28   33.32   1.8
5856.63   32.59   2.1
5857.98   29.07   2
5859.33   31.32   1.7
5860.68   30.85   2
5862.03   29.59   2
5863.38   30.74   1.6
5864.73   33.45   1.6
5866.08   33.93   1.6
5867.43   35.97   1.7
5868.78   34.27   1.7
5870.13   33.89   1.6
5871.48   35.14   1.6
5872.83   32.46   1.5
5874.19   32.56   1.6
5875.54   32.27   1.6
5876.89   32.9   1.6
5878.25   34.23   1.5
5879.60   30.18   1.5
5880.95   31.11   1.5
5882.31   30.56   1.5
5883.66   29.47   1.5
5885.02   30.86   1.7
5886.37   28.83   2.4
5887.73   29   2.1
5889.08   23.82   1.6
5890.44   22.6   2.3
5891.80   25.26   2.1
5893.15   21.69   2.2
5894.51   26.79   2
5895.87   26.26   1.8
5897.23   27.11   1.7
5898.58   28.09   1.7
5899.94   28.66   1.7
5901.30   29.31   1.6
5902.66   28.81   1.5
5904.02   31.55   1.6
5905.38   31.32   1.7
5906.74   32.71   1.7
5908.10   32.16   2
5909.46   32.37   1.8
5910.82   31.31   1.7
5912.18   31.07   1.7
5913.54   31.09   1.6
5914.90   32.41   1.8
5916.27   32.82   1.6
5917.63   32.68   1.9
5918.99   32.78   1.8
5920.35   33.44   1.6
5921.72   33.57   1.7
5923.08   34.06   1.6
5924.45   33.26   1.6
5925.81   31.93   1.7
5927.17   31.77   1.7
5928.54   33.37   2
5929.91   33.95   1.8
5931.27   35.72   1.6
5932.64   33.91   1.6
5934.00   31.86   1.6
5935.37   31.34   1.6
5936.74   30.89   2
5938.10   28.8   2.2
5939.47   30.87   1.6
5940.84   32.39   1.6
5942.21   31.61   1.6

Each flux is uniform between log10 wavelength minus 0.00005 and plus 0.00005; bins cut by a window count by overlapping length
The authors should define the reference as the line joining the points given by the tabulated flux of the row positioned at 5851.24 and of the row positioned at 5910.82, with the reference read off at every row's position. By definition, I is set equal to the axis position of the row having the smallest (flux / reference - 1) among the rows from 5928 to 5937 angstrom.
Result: 5936.74 angstrom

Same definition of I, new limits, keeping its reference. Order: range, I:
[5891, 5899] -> 5893.15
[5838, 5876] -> 5857.98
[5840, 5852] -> 5851.24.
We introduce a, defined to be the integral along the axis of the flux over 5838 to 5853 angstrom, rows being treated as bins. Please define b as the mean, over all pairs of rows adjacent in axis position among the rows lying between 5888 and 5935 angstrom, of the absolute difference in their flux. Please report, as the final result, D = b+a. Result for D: 503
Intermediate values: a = 501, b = 1.10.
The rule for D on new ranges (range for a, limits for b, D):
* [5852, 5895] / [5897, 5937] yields 1319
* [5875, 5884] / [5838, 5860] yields 286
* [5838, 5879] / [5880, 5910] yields 1352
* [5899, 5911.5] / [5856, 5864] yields 387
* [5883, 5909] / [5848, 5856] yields 734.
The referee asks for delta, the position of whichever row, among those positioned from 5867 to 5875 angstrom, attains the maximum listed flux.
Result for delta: 5867.43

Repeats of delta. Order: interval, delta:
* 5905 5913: 5906.74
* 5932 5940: 5932.64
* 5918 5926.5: 5923.08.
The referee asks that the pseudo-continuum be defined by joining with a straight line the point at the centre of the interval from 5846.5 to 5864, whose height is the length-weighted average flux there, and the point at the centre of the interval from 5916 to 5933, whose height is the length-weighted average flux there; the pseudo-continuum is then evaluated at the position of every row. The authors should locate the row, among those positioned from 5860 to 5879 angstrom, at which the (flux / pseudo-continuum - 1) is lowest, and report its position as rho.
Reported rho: 5862.03 angstrom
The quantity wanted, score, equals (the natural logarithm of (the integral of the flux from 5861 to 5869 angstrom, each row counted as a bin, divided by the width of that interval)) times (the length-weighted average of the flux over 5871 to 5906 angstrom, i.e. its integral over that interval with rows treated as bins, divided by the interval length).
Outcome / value 102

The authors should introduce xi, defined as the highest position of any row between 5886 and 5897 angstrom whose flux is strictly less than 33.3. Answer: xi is 5895.87 angstrom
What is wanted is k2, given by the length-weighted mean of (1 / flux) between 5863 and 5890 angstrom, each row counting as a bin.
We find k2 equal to 0.0318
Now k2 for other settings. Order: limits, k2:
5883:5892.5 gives 0.0374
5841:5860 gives 0.0307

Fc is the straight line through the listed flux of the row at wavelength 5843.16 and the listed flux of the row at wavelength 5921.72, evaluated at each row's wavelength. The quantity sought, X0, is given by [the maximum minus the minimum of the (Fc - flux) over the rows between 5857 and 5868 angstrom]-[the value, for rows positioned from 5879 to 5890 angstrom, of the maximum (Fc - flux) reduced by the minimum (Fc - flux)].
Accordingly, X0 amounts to -0.4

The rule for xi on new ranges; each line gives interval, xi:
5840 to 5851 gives 5849.89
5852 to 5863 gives 5862.03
